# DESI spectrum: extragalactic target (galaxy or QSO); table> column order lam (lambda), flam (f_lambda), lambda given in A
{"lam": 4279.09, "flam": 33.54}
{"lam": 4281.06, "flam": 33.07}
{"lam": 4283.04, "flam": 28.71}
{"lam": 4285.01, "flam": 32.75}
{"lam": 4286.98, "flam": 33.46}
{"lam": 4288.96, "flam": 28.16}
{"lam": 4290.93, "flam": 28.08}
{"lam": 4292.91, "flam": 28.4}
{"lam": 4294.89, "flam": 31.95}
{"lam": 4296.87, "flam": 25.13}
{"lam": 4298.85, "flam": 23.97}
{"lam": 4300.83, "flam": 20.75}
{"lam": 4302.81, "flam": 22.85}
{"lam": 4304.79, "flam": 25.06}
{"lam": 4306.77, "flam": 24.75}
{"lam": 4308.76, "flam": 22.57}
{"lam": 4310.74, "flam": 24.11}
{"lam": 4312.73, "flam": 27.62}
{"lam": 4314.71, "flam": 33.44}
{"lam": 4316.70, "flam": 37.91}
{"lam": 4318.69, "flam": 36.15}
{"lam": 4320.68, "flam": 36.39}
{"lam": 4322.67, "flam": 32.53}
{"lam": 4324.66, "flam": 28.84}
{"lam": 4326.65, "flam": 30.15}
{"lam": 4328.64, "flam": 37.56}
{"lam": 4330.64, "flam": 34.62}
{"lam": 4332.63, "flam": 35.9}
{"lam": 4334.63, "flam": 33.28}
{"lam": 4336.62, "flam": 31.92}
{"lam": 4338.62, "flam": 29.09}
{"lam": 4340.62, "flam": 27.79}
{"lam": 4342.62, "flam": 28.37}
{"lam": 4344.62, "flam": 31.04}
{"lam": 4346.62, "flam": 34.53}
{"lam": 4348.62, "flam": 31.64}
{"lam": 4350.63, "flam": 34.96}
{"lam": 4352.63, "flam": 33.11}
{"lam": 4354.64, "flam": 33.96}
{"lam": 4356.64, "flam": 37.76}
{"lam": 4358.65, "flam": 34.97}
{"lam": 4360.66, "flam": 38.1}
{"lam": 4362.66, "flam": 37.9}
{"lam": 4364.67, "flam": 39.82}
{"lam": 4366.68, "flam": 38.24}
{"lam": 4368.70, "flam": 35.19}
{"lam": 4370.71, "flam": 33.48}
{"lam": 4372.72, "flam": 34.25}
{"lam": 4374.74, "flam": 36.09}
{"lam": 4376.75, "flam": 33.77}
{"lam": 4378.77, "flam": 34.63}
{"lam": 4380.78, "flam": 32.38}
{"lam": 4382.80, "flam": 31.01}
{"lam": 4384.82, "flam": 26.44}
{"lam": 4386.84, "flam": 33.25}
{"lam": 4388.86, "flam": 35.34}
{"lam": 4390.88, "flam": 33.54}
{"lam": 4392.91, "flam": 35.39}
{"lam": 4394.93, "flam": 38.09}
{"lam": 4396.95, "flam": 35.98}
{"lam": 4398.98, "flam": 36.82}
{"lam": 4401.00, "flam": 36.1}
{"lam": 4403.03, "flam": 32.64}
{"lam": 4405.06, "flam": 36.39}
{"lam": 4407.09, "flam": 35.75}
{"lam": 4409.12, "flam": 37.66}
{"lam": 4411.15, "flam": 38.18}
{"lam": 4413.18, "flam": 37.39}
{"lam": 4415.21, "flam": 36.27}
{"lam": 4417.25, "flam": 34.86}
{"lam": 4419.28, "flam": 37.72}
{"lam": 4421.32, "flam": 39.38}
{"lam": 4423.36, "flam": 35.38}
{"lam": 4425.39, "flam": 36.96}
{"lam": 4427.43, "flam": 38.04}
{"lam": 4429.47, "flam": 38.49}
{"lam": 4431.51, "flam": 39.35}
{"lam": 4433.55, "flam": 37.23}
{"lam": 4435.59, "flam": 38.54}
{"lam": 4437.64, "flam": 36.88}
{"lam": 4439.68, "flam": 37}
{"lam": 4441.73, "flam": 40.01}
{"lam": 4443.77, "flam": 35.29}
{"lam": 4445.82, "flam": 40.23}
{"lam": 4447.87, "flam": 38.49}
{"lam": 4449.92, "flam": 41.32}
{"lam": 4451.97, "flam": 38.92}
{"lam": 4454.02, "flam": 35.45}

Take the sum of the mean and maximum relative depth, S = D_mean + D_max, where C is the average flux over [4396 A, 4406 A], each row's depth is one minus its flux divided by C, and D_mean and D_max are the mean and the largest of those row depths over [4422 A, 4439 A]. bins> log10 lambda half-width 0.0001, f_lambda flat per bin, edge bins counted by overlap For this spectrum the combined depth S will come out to -0.1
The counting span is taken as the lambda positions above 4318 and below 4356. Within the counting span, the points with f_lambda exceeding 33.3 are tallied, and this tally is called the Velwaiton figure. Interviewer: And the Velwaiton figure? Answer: 8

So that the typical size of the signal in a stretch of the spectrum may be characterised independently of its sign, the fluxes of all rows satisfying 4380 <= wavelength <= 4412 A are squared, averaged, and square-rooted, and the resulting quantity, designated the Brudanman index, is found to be 35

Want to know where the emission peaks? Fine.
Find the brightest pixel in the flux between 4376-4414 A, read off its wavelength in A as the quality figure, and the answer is 4411.15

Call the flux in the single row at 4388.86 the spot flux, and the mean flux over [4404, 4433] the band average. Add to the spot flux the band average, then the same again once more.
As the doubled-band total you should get 110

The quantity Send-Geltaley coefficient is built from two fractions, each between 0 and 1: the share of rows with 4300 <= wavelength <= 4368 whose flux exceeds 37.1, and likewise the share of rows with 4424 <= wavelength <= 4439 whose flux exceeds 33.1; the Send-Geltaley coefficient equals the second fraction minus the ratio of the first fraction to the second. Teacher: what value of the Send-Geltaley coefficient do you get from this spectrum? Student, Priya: 0.79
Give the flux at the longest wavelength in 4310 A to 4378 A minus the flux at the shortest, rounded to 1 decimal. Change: 9.7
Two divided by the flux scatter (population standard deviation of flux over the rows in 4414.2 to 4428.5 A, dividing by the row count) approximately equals 1.4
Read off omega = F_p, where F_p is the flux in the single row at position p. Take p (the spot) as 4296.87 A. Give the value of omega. 25.13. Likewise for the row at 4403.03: 32.64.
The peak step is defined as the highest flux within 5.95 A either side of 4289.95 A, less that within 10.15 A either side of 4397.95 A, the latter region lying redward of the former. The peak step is -4.6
